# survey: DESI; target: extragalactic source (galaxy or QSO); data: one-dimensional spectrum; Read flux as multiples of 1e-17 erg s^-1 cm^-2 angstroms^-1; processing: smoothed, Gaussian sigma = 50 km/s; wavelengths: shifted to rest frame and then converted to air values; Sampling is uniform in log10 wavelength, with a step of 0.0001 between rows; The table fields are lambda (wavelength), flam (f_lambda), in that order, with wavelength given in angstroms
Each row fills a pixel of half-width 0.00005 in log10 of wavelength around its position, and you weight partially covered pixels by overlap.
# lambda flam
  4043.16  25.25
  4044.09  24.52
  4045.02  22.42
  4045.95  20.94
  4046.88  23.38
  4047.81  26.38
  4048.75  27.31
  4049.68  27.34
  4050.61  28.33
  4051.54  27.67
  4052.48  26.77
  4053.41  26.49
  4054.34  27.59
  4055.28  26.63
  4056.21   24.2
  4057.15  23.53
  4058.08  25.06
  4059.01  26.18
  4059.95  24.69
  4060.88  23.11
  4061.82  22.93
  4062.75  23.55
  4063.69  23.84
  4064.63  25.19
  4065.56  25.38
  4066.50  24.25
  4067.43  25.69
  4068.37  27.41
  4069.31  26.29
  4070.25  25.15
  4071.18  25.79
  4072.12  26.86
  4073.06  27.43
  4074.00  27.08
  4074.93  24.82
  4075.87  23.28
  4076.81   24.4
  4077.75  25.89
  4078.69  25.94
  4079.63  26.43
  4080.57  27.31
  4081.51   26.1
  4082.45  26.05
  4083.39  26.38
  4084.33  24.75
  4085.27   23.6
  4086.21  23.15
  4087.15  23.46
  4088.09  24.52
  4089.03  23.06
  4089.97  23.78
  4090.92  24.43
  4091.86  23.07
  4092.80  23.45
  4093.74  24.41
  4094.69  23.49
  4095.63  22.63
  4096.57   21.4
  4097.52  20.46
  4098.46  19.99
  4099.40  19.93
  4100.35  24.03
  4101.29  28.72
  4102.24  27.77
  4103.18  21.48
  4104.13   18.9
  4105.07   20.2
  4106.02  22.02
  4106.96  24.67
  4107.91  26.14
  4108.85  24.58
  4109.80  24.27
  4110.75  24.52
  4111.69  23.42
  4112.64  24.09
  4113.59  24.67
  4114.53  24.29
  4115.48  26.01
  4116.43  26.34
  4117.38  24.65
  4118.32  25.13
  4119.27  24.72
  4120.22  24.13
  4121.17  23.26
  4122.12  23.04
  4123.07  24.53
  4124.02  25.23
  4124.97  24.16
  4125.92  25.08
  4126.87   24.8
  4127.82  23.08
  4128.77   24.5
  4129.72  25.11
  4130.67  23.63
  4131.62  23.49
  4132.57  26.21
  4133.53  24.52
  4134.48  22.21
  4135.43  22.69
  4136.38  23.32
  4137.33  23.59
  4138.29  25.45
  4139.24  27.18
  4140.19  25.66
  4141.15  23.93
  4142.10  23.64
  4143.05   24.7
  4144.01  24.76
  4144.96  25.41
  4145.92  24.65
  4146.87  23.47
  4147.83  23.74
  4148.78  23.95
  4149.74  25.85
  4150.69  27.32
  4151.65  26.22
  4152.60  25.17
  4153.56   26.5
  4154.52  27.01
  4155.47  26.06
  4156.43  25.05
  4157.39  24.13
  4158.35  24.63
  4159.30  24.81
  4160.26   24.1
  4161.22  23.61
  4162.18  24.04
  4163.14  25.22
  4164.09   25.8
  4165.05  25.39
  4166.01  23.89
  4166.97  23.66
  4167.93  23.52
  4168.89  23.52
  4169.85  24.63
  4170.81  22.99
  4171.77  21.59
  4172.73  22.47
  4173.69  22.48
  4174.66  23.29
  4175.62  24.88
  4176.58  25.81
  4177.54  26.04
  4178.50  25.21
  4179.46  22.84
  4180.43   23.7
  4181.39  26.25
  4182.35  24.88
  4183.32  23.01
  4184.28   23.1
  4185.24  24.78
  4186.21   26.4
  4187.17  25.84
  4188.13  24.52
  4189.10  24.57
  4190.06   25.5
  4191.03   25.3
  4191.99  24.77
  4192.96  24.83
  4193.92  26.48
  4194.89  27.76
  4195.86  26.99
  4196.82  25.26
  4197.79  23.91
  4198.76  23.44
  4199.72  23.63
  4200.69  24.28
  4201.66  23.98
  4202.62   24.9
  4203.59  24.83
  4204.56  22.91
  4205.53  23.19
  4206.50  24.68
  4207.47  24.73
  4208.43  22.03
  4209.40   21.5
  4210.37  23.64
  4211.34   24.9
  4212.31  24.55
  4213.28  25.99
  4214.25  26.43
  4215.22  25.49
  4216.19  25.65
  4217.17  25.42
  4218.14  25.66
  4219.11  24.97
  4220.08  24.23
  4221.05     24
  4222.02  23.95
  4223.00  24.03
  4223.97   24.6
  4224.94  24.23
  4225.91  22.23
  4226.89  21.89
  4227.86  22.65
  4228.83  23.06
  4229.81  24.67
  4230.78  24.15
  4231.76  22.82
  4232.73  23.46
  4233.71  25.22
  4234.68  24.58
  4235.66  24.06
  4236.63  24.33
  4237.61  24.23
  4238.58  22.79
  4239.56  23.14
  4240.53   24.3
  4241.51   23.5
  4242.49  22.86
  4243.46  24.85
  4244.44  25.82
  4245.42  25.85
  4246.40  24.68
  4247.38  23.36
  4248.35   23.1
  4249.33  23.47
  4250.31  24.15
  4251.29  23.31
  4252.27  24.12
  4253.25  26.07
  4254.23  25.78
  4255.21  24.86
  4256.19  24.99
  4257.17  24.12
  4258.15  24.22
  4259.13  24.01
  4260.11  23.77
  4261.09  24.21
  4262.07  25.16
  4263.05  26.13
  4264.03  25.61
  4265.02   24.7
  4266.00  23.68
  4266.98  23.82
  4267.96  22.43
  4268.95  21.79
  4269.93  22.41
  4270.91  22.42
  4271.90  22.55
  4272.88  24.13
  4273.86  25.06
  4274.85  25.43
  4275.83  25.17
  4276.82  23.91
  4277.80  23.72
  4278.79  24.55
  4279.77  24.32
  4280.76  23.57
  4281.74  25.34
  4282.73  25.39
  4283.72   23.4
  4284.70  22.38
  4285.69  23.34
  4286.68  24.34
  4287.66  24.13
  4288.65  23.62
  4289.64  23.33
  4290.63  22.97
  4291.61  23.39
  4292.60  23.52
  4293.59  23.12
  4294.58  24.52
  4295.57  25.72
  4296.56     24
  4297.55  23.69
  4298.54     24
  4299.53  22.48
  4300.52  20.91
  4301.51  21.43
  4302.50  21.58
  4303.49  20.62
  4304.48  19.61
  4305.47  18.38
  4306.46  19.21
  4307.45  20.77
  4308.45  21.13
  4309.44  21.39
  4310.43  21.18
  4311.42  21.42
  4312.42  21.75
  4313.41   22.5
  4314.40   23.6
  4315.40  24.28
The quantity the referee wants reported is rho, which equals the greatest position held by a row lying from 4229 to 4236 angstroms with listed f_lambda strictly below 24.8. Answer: 4235.66 angstroms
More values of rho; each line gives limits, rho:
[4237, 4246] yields 4242.49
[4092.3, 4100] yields 4099.40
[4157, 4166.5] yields 4166.01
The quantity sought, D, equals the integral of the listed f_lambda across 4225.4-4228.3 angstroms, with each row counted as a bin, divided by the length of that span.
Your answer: 22.3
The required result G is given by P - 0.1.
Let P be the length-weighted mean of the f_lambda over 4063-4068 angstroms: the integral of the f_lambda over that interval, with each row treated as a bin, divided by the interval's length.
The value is 24.7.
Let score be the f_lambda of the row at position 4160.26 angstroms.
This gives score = 24.1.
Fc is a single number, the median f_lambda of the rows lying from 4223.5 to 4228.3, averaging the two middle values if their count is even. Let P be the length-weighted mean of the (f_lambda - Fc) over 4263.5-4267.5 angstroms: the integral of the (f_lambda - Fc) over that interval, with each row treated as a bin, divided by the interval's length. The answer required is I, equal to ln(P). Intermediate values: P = 1.80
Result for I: 0.59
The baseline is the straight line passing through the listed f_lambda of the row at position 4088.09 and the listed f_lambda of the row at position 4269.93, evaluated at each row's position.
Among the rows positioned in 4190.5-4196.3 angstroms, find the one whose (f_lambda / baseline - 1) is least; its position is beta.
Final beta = 4191.99 angstroms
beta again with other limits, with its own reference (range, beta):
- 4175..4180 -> 4179.46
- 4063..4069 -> 4063.69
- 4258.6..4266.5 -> 4266.00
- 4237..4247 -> 4238.58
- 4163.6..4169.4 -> 4167.93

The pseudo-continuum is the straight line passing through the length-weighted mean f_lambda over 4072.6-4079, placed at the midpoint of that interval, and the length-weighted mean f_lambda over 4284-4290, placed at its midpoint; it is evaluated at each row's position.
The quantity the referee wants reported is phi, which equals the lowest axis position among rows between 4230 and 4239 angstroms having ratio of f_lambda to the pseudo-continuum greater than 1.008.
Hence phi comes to 4233.71 angstroms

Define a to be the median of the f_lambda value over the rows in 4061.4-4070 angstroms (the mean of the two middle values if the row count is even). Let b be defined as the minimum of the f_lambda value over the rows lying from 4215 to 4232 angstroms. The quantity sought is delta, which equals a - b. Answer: 3.3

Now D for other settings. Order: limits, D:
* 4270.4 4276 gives 24.1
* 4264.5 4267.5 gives 24.1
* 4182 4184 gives 23.8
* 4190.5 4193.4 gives 24.9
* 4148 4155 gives 25.9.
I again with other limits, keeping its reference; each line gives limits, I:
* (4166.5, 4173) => -0.56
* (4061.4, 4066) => 0.43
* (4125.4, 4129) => 0.53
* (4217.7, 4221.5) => 0.72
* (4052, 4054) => 1.40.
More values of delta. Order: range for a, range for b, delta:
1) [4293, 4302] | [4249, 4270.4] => 1.9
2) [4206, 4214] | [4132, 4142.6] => 2.4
